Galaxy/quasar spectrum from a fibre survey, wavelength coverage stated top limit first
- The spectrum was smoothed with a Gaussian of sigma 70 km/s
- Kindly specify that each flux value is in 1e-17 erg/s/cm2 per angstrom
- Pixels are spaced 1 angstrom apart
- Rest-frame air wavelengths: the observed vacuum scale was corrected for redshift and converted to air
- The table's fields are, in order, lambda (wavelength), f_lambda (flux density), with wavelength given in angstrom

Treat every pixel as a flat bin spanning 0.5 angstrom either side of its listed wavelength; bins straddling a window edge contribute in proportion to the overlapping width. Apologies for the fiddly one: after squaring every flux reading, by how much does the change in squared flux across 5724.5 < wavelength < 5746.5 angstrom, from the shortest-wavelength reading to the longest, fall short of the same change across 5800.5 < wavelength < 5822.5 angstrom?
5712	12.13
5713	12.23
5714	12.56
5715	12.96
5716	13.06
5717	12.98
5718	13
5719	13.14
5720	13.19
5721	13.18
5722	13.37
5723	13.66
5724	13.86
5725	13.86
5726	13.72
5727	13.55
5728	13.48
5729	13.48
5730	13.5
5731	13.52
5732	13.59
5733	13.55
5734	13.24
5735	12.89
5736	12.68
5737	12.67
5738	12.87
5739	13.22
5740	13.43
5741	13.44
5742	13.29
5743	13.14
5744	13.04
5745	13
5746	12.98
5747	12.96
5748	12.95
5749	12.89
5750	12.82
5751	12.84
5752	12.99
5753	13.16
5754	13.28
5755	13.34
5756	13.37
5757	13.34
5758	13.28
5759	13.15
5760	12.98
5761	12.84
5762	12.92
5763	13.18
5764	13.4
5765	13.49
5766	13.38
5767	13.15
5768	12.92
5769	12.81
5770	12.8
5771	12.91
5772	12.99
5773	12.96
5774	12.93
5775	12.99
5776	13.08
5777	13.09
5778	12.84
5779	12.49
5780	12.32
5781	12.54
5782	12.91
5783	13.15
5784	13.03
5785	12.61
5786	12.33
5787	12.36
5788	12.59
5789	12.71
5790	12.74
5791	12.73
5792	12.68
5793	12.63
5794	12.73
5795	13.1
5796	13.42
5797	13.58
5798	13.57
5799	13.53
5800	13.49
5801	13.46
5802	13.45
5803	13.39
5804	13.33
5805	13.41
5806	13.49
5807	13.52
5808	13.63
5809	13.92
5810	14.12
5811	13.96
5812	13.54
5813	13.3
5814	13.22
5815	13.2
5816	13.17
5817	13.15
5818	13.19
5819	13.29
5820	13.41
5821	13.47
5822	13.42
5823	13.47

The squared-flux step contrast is 23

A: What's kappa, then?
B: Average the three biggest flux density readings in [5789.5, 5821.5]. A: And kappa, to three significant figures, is 14.0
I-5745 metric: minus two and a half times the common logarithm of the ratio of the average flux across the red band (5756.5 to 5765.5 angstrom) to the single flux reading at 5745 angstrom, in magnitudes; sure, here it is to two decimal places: -0.01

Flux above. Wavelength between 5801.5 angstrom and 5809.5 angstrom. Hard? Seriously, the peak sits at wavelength 5809 angstrom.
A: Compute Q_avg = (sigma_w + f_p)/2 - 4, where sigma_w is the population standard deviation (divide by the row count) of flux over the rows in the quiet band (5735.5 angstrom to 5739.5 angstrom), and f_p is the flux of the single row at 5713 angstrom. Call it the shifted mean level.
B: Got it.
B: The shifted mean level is 2.2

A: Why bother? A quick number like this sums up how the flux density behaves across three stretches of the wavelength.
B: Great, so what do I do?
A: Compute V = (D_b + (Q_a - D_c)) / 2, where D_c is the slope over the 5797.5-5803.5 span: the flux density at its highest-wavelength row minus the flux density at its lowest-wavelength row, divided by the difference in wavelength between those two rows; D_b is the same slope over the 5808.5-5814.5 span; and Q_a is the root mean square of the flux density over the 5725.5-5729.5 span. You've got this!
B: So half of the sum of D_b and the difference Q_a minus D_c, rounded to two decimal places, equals 6.73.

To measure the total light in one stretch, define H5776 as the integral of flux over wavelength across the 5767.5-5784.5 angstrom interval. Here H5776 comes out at 219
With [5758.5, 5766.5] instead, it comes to 105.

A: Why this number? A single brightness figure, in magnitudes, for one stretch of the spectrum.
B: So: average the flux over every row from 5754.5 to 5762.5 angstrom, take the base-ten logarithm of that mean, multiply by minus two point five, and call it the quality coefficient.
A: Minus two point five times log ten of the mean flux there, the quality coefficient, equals -2.80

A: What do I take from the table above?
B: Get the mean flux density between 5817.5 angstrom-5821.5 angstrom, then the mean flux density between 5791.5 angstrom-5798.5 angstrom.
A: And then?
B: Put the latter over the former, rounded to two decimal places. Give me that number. 0.98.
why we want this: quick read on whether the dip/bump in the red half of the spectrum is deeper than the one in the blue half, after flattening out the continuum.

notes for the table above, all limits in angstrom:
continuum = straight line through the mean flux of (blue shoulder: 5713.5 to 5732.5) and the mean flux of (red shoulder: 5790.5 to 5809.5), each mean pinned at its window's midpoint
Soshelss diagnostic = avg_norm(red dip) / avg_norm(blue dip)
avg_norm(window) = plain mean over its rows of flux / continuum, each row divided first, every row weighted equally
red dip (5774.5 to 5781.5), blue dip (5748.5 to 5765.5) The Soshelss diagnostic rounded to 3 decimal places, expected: 0.973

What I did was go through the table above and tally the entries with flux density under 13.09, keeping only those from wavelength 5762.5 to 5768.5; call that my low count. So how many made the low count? 1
